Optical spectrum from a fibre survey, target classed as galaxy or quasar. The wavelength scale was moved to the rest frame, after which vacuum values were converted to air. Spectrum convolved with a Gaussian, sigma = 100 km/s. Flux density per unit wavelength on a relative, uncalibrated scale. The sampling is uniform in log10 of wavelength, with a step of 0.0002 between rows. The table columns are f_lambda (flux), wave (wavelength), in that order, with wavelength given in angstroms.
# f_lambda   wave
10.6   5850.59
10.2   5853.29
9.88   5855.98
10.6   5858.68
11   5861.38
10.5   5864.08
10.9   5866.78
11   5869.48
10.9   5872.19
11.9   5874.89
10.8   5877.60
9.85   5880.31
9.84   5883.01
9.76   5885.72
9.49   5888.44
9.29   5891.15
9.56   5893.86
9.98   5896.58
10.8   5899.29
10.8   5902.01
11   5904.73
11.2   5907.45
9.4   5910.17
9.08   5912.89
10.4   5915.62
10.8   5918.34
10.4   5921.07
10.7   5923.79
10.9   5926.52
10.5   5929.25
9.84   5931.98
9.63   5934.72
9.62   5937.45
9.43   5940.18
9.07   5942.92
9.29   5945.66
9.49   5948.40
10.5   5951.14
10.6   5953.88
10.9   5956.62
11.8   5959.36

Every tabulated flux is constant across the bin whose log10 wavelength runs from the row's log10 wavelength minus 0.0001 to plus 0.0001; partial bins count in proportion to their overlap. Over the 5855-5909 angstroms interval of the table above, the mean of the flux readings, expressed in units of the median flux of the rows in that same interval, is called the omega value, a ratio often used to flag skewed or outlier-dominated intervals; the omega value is 0.977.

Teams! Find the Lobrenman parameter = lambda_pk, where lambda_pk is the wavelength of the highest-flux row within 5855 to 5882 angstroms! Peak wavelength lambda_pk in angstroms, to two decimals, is 5874.89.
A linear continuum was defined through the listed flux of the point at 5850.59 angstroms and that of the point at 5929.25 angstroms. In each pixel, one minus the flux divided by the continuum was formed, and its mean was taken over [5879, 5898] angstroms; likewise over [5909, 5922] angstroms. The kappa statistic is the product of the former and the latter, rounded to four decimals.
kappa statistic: 0.0039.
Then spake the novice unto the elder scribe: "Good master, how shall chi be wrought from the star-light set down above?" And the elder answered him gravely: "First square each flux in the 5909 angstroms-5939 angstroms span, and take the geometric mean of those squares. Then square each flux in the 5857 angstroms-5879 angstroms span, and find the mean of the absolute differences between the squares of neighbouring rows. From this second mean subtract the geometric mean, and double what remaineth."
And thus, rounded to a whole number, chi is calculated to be -181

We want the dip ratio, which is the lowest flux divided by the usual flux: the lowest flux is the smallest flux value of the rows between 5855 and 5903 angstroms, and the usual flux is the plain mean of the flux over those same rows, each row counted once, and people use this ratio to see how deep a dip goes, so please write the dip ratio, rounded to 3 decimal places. 0.895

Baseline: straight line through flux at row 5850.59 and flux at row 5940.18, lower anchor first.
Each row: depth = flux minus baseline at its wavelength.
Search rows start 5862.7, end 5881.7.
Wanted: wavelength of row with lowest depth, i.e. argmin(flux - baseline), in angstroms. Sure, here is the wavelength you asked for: 5880.31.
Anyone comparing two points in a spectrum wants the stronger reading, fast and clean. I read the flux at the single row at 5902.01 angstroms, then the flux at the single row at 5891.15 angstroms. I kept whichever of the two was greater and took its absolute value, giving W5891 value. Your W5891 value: 10.80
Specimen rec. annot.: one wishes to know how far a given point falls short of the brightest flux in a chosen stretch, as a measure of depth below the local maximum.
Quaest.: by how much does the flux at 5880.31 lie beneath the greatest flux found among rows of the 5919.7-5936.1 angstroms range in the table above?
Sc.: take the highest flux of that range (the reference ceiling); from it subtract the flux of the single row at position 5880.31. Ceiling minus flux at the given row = 1.05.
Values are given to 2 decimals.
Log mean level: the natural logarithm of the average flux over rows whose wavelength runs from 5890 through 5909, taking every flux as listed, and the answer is 2.34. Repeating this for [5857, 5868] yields 2.37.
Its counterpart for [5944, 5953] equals 2.28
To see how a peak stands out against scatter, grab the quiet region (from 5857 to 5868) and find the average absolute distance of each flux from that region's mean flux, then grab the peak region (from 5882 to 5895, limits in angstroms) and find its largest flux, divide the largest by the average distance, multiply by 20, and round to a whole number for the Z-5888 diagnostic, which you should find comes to 984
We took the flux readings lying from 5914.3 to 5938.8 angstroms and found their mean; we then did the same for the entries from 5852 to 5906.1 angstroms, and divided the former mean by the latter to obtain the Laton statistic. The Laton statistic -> 0.99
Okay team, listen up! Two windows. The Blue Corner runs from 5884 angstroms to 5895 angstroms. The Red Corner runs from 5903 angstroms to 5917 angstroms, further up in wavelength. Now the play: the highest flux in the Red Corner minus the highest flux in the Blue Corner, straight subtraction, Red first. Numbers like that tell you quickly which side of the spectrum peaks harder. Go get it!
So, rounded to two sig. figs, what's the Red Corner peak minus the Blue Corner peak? 1.4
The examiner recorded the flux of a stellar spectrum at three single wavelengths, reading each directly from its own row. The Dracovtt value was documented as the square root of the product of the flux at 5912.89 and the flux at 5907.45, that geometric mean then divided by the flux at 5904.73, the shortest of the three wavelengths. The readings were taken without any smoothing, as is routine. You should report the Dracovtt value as 0.917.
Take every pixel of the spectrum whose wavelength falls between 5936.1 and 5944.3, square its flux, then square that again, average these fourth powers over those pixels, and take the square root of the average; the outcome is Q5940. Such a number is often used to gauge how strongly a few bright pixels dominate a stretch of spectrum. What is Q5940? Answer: 88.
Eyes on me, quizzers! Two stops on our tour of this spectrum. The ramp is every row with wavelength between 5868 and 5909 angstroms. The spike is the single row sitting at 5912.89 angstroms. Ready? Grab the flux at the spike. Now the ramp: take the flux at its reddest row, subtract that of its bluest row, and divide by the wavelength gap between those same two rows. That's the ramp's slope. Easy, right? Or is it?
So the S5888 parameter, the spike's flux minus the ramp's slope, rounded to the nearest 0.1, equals 9.1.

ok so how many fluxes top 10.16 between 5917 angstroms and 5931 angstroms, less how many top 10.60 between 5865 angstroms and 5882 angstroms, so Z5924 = 0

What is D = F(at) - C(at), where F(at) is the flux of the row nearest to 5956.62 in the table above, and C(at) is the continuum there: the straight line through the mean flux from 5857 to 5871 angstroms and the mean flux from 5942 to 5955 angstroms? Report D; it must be 1.2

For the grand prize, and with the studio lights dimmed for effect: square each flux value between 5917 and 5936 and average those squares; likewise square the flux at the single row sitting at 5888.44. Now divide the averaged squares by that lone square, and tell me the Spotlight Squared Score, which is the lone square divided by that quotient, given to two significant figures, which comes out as 75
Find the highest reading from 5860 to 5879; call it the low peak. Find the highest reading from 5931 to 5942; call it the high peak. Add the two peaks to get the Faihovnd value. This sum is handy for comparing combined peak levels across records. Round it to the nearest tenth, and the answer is 21.7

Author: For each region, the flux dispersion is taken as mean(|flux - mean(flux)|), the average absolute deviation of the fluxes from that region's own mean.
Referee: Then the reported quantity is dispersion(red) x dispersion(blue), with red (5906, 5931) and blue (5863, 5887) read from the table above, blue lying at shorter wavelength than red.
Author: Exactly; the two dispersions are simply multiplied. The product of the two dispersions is 0.277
